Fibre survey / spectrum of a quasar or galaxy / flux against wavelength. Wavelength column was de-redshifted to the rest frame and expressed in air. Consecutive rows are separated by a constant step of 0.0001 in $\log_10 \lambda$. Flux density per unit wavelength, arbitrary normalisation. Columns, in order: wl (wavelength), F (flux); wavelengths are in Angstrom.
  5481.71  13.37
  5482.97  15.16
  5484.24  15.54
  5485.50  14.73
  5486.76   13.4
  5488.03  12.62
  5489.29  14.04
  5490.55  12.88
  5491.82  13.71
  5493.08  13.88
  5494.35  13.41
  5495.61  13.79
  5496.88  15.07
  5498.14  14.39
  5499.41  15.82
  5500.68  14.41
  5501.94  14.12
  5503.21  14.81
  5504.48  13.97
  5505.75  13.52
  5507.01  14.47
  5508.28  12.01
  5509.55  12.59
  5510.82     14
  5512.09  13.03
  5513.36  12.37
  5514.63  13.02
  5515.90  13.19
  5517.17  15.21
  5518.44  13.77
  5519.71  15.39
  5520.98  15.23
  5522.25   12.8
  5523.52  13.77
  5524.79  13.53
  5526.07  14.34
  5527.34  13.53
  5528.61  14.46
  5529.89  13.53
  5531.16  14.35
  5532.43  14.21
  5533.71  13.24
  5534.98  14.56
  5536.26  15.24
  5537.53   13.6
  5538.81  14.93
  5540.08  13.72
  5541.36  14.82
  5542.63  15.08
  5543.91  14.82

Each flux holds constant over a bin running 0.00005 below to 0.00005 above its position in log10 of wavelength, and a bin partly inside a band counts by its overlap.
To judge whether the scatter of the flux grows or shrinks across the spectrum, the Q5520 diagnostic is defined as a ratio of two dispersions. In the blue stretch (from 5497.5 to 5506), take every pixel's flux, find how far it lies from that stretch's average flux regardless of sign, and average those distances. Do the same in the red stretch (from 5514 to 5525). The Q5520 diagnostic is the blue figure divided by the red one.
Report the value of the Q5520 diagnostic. 0.6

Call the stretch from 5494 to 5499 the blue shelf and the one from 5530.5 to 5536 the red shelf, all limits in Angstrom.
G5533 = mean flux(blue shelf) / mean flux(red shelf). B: 1.01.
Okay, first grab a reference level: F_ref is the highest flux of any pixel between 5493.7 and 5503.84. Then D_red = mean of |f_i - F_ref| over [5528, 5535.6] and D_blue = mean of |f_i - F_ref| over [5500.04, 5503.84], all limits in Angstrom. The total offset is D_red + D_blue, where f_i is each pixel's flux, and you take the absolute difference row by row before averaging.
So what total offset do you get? 3.14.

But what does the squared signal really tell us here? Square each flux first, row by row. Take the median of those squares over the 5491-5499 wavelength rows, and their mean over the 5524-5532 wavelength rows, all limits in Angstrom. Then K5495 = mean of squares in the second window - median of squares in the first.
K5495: 4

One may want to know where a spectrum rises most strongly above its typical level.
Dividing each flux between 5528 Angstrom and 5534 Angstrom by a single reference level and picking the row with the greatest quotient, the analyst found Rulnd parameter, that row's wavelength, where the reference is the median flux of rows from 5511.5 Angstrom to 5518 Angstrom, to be 5528.61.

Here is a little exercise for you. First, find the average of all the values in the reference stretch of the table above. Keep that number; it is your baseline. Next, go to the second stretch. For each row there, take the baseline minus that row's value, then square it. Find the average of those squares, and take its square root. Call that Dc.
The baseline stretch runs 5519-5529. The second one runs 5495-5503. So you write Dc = 0.82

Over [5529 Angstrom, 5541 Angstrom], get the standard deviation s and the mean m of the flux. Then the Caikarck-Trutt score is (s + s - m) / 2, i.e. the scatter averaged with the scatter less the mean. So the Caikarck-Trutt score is -6.4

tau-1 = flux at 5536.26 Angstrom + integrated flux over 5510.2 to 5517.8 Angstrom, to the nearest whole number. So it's 118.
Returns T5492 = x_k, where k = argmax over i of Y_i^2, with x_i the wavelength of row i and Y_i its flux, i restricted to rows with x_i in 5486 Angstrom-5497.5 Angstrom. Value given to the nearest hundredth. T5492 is 5496.88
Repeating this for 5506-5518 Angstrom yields 5517.17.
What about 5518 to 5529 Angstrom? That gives 5519.71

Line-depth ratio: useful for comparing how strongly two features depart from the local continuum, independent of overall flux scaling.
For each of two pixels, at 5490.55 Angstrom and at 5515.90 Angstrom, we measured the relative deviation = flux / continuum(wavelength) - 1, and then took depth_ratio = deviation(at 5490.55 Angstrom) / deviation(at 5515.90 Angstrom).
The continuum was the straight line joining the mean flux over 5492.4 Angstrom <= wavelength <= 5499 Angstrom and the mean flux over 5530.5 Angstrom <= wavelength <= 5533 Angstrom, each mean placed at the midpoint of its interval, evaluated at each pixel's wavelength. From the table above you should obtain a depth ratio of 1.2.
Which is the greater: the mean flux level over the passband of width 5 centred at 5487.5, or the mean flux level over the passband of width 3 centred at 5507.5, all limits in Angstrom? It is 13.7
